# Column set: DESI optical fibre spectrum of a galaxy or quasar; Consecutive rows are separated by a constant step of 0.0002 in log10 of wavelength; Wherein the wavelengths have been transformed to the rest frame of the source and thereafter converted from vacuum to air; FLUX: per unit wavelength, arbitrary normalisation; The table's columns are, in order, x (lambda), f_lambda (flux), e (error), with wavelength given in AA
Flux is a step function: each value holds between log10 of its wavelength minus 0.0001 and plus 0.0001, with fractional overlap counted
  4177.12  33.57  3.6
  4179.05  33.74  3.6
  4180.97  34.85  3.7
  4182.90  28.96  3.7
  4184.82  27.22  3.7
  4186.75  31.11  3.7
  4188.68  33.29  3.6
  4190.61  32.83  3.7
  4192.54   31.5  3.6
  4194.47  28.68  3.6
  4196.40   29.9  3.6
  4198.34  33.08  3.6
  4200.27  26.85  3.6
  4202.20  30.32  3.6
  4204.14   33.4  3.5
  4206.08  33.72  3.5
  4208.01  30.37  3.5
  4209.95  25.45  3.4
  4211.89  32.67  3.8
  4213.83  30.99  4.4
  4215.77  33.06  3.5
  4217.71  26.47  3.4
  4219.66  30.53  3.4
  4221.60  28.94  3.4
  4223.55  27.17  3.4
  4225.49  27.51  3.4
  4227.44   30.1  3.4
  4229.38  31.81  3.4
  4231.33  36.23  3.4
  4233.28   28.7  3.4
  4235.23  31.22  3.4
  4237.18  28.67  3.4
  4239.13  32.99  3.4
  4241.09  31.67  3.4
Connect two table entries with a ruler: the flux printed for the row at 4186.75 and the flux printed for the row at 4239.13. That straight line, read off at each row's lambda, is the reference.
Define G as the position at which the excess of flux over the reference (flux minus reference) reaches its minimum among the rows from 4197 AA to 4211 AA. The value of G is 4209.95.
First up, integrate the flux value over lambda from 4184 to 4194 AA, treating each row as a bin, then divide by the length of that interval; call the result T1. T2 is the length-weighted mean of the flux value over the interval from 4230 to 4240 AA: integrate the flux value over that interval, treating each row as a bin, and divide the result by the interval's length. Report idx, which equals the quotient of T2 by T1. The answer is 1.01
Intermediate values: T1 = 31.1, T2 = 31.6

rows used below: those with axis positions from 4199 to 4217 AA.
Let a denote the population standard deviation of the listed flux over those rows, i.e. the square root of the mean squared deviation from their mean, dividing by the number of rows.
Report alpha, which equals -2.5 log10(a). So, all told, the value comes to -1.10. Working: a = 2.8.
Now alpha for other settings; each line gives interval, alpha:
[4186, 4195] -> -0.52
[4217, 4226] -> -0.40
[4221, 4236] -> -1.10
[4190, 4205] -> -0.84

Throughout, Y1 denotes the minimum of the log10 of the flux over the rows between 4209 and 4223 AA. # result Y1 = 1.41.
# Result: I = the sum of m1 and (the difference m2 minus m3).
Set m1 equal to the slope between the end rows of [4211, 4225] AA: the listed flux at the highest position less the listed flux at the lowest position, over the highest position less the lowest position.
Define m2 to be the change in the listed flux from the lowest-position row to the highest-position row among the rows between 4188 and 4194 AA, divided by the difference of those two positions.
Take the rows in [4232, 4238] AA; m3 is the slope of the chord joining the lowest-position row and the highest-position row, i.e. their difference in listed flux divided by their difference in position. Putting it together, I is -0.9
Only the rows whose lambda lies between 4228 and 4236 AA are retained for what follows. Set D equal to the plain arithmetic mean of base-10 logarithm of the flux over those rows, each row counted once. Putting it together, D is 1.50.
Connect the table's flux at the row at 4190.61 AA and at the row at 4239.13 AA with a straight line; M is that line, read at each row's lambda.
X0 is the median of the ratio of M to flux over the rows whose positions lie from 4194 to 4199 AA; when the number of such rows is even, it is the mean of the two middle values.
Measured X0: 1.10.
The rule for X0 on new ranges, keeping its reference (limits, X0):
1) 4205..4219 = 1.06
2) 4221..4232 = 1.12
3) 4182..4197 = 1.08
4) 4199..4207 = 1.03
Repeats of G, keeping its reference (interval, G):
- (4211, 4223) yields 4217.71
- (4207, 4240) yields 4209.95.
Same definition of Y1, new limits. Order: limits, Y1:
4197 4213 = 1.41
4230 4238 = 1.46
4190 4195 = 1.46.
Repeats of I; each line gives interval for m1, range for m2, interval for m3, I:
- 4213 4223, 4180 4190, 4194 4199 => -1.6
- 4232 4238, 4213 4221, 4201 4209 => -0.1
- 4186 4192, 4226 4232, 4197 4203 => 2.7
